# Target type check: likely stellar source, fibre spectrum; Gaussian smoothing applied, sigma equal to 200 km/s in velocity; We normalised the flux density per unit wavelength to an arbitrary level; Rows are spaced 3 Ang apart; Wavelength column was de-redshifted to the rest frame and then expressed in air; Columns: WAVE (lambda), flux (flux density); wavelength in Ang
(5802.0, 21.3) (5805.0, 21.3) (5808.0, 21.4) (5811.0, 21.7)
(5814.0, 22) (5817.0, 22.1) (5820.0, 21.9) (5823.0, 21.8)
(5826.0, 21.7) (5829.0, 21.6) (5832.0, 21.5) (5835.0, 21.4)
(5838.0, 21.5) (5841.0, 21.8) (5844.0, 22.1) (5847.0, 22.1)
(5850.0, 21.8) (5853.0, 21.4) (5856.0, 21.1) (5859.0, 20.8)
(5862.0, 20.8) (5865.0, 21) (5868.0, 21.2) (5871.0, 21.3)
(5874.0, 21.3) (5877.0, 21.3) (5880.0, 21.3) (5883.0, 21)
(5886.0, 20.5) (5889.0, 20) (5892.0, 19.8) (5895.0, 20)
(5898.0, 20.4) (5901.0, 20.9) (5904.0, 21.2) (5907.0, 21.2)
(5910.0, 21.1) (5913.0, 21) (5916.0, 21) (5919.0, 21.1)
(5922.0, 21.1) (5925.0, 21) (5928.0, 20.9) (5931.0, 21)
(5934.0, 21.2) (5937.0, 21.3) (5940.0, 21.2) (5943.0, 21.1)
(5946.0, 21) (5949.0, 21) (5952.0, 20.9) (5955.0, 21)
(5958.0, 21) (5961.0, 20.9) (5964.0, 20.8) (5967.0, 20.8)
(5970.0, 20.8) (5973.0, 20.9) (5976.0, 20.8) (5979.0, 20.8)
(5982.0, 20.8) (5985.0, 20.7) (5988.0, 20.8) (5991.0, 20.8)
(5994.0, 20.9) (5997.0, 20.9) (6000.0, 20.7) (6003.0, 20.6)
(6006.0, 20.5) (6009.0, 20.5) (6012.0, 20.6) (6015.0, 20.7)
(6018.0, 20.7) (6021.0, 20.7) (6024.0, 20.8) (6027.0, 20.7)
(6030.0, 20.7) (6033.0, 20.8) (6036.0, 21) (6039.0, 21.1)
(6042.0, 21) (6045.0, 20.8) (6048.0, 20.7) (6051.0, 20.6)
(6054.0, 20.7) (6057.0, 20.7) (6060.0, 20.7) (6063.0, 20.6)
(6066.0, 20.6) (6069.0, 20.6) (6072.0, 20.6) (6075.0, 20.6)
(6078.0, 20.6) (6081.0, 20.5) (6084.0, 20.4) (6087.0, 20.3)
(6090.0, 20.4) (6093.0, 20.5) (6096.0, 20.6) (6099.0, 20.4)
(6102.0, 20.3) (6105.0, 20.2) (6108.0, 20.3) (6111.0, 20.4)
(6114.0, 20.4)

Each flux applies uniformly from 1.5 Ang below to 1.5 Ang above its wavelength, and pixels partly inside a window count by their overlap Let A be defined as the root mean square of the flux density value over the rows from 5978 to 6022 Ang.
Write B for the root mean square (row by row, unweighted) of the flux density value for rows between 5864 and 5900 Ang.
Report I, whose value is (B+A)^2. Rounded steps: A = 20.7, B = 20.77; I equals 1721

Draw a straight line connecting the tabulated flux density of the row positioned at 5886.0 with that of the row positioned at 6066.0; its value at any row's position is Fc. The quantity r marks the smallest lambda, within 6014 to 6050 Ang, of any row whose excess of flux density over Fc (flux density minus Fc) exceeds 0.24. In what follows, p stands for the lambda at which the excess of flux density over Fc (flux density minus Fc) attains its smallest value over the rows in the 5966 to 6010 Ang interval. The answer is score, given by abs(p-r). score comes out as 27 Ang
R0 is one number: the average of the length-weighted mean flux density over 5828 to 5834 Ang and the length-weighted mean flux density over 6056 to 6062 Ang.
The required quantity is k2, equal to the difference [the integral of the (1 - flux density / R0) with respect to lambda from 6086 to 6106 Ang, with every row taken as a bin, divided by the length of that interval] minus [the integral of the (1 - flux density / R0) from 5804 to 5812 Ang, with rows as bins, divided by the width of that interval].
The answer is 0.051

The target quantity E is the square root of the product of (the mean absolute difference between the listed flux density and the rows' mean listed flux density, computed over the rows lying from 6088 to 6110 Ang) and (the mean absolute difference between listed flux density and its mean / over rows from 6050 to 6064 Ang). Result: 0.07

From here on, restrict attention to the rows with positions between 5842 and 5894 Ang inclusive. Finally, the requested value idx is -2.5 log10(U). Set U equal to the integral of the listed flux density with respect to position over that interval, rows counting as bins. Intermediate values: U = 1097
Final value -7.60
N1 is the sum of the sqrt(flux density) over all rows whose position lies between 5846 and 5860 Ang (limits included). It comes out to 23.2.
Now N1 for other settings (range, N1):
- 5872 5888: 23.0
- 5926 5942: 23.0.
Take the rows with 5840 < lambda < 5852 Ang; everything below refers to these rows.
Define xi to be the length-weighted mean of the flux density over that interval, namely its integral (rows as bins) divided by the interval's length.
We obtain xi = 21.9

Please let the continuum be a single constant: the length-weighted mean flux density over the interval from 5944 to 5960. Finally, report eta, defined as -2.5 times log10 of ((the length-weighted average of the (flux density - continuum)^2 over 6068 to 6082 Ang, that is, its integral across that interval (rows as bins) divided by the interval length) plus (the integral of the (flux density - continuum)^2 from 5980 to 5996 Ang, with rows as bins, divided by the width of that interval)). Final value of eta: 1.8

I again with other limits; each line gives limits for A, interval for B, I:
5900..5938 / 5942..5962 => 1769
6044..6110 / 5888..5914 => 1694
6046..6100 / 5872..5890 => 1720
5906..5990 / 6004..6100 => 1732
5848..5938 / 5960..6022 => 1740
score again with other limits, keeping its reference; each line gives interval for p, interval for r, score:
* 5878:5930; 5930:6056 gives 39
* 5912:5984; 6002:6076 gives 54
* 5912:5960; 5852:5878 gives 99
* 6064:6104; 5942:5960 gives 159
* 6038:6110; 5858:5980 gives 246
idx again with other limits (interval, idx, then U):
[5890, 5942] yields -7.59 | 1087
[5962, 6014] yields -7.58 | 1079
